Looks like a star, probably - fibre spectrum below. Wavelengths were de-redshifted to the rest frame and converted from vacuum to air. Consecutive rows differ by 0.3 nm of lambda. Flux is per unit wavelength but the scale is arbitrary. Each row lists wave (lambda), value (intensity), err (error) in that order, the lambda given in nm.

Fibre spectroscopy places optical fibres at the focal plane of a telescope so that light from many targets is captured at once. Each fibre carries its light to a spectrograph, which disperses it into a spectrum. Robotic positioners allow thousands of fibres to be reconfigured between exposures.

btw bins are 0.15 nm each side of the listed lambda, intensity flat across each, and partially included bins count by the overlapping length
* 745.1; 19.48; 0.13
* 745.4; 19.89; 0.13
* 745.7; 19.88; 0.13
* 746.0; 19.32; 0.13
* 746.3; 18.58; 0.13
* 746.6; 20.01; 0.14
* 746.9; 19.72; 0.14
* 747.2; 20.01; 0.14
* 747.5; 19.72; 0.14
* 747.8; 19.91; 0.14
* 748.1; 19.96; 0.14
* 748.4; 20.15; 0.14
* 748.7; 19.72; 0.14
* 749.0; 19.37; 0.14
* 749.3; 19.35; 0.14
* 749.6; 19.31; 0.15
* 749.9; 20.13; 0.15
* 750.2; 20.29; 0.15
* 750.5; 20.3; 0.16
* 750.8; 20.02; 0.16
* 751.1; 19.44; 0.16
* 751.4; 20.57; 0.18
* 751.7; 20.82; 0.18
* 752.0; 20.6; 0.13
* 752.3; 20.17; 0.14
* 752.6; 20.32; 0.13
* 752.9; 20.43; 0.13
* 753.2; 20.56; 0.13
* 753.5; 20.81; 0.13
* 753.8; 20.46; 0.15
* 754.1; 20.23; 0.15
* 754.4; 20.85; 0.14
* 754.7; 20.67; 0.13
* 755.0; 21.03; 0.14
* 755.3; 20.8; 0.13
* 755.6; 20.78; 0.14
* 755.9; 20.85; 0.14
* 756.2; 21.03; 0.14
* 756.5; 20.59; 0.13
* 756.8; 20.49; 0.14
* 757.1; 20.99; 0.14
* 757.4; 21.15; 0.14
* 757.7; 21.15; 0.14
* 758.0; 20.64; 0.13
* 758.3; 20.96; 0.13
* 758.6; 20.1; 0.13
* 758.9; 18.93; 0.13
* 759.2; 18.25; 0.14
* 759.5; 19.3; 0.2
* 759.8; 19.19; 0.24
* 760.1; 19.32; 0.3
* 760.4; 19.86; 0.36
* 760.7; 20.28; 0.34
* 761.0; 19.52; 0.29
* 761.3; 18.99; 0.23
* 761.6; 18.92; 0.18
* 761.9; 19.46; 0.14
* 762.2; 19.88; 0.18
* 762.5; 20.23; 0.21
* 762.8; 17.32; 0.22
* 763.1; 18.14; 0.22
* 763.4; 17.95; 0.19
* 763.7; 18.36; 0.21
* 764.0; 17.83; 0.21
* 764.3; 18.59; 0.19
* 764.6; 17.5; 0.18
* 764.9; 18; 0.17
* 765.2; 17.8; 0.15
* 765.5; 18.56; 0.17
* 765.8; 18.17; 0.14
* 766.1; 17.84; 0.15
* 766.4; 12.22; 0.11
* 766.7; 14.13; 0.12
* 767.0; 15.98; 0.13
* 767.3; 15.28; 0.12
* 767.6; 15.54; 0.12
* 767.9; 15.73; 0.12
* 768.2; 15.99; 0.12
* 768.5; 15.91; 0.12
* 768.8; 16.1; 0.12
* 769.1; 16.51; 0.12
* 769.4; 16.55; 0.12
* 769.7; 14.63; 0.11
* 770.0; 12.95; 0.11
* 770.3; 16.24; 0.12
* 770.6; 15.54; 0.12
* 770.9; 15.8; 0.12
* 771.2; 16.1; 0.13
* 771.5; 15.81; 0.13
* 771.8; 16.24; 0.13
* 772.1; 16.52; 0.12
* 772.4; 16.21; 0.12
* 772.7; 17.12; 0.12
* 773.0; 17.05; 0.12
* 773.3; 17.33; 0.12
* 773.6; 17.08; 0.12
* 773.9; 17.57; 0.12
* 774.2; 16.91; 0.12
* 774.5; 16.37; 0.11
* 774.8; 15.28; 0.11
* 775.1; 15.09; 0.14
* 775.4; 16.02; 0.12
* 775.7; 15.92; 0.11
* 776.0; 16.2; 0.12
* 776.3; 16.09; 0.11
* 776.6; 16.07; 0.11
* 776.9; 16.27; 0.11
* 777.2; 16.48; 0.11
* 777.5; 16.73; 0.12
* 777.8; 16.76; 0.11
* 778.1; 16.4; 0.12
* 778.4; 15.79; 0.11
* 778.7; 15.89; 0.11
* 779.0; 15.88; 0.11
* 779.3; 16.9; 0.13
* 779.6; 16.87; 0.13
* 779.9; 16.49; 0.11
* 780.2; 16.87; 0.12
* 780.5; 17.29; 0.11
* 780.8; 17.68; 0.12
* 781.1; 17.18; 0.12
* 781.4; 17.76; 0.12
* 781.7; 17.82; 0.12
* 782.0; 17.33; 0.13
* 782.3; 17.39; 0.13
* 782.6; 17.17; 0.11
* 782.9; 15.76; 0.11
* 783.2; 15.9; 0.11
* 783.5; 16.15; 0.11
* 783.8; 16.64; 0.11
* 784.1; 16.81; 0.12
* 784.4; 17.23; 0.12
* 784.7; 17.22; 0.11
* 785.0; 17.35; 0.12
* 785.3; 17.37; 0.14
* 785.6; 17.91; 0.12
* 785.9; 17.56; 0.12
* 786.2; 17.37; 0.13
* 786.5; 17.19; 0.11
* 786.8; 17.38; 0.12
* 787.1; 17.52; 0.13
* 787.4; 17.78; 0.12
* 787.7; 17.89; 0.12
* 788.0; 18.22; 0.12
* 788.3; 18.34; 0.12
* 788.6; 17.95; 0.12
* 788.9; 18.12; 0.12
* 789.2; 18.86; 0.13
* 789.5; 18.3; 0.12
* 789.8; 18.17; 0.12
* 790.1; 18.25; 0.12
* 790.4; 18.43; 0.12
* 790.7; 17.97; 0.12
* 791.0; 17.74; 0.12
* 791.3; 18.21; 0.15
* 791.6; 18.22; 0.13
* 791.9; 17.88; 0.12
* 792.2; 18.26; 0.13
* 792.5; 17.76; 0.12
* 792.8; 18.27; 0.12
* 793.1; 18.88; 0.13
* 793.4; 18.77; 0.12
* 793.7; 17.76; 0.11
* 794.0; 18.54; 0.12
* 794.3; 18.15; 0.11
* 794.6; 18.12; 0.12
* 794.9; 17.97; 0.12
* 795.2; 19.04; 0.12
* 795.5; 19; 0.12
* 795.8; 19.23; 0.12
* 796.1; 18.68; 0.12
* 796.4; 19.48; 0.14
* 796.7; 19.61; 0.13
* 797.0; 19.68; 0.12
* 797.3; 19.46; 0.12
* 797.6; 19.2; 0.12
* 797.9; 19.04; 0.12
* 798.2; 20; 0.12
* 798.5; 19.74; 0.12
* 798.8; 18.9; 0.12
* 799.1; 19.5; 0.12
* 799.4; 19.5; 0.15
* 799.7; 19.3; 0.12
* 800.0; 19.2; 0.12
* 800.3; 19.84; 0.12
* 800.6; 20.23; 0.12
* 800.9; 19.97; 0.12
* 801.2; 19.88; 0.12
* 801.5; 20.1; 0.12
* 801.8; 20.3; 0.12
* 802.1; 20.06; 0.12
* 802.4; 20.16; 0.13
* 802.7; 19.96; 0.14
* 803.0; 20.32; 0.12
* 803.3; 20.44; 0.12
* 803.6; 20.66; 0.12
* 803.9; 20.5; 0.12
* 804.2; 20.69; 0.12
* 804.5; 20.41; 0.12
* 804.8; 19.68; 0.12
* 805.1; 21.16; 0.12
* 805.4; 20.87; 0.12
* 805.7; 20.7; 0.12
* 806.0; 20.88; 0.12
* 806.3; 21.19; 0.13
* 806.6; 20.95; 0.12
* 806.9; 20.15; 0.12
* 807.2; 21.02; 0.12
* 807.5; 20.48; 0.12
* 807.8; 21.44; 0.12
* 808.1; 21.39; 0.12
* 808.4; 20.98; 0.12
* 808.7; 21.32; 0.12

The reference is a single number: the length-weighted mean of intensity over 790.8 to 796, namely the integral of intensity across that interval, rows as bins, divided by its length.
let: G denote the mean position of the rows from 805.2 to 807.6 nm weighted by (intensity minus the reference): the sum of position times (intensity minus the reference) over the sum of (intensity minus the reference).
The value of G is 806.42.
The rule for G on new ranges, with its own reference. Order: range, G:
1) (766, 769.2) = 767.46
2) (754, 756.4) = 755.19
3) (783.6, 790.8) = 785.65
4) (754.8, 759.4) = 756.80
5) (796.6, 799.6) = 798.02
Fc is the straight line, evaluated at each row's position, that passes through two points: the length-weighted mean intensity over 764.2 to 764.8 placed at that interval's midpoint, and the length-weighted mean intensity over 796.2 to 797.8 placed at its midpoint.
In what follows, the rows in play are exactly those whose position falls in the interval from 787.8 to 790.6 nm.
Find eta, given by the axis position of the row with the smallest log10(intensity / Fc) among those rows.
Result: 788.6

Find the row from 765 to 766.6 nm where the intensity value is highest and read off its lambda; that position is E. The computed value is 765.5 nm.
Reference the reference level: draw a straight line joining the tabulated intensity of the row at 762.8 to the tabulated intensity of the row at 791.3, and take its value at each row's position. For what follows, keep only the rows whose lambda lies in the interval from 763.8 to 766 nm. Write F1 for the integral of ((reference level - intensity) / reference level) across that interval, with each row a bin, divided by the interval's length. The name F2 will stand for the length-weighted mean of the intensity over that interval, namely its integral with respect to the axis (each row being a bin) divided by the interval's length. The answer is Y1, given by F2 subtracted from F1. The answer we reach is -18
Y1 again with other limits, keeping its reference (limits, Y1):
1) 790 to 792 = -18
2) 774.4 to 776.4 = -16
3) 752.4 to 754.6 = -21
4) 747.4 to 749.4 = -20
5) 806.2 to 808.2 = -21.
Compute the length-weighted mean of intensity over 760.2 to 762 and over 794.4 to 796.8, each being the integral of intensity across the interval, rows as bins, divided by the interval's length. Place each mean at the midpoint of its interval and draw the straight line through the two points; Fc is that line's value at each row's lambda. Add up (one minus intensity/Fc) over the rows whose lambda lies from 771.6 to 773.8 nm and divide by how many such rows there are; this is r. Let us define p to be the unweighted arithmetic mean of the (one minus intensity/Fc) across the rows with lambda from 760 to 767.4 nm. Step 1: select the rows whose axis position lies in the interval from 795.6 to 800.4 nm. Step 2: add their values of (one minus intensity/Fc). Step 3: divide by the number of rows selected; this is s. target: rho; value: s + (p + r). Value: 0.17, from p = 0.07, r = 0.129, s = -0.03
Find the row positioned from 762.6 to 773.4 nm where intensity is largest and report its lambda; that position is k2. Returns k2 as 764.3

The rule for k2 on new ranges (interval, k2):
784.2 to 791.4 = 789.2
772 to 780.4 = 773.9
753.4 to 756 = 755.0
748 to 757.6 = 757.4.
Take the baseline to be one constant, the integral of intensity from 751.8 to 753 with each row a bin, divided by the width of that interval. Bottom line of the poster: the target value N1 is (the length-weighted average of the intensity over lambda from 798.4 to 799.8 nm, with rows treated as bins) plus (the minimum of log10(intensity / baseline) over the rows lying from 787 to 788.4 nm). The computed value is 19.3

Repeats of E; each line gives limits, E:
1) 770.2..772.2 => 772.1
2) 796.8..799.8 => 798.2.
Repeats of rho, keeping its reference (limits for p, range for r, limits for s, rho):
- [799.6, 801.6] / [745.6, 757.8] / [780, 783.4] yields 0.02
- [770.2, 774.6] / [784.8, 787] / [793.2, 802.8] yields 0.20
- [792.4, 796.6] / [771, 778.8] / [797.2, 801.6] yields 0.13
